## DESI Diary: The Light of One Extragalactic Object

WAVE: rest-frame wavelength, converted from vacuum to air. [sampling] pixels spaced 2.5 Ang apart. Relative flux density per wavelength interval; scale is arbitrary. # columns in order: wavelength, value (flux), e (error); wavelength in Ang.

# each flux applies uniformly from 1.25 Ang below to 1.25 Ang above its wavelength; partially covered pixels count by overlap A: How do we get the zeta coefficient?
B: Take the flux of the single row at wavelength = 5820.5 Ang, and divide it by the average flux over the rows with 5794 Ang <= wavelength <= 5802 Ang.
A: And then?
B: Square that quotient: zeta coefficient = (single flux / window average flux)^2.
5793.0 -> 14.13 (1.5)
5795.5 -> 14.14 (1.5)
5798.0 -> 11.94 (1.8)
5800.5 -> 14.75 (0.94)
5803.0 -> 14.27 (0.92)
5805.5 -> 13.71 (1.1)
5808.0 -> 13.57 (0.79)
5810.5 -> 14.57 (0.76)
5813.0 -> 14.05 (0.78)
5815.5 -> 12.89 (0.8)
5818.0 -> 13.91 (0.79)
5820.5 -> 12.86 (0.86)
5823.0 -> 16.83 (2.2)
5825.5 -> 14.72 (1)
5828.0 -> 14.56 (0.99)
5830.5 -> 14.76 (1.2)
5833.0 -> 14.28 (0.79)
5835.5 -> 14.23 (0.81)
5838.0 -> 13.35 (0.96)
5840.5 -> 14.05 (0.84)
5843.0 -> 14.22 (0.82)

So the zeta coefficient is 0.89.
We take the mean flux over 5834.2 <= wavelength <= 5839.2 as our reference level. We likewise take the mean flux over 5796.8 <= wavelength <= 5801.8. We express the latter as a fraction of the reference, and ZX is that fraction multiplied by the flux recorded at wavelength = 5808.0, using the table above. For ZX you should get 13.1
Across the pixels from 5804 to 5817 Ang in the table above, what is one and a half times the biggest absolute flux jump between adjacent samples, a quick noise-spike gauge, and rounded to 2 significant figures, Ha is 1.7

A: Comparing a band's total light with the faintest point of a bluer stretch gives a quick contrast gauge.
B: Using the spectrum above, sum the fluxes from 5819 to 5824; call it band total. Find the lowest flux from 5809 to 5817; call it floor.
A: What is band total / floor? 2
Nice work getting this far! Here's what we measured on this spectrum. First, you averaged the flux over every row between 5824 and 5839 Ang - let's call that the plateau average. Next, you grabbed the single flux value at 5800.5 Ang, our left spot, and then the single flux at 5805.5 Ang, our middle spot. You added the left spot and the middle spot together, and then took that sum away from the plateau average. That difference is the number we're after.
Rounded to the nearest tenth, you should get -14.1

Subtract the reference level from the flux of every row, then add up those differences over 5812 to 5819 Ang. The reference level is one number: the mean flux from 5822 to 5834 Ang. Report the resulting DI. -4.2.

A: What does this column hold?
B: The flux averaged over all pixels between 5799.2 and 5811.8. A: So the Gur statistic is 14.2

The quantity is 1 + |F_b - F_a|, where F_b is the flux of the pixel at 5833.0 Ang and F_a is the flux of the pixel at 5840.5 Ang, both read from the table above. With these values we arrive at 1.2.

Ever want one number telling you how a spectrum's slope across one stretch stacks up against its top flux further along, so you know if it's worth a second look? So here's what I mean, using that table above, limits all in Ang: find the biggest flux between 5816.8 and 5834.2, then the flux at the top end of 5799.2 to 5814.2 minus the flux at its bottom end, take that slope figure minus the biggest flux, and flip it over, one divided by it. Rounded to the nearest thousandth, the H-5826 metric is -0.057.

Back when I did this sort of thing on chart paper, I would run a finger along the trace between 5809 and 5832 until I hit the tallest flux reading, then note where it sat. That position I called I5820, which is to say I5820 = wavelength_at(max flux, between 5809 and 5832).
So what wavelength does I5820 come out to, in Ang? 5823.0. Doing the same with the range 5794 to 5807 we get 5800.5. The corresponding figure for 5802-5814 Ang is 5810.5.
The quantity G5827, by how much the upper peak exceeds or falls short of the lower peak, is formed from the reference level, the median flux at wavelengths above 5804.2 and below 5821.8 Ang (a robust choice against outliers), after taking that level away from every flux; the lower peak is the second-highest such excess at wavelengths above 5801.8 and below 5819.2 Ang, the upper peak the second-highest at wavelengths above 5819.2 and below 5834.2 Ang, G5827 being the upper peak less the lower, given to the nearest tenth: 0.5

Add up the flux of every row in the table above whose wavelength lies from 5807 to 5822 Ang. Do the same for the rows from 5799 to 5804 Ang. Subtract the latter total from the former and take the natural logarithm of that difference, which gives 4.0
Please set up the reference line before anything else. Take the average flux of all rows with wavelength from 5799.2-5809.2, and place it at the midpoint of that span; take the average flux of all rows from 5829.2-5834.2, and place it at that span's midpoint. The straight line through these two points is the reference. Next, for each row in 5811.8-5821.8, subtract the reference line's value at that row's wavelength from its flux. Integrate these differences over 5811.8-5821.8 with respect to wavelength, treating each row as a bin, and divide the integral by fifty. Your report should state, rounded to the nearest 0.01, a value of -0.17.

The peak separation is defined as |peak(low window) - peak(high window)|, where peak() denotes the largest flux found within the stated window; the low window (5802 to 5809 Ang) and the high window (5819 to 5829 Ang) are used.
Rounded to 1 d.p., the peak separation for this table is 2.6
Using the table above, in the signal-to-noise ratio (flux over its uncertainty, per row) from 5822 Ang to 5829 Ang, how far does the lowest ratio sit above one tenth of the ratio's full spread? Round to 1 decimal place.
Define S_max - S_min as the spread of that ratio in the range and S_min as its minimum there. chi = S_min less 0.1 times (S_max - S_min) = 6.9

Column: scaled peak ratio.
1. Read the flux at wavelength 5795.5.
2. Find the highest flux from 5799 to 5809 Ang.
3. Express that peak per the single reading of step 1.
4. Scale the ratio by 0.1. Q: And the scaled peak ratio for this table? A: 0.104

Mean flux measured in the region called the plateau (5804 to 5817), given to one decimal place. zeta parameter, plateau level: 13.8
